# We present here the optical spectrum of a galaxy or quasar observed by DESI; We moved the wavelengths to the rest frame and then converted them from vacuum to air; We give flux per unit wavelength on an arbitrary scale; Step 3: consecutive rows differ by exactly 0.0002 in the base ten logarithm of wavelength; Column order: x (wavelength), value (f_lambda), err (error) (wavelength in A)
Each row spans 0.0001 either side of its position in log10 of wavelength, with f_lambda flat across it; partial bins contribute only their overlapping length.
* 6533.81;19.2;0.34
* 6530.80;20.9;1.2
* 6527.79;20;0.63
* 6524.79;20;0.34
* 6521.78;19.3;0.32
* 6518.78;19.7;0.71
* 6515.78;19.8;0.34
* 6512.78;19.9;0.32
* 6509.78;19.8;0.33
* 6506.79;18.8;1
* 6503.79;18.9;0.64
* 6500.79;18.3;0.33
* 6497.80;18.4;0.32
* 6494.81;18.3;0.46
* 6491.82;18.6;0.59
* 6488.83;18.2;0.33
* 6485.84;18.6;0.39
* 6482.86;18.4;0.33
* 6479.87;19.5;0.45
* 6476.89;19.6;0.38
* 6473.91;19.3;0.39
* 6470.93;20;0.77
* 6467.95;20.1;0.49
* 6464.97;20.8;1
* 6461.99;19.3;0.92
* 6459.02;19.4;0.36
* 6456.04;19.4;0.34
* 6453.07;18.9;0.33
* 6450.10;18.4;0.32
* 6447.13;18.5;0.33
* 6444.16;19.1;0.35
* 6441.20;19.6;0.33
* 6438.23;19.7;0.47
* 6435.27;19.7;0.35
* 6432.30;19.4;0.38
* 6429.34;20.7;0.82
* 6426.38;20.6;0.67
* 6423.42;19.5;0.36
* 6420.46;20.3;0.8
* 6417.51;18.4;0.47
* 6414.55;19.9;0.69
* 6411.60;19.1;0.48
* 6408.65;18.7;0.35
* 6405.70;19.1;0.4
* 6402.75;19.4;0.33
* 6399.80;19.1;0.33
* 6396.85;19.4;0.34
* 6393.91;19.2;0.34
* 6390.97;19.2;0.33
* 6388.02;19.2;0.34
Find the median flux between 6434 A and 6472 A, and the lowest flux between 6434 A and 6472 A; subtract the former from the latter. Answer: -1.0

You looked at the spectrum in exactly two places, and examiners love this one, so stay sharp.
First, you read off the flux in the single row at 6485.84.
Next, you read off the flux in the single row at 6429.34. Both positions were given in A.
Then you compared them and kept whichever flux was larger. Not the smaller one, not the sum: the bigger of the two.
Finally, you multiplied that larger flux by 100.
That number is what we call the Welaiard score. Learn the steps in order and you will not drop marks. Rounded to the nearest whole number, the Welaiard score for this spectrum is 2070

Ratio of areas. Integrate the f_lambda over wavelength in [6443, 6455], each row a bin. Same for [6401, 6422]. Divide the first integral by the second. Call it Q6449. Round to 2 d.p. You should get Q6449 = 0.56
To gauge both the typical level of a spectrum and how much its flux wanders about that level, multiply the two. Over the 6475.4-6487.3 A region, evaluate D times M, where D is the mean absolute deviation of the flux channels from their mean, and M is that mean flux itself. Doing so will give 9.99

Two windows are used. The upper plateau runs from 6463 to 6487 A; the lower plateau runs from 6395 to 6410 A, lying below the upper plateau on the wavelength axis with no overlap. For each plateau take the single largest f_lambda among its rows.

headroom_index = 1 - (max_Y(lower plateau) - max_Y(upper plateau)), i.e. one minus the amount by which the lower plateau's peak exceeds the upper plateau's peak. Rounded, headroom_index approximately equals 2.4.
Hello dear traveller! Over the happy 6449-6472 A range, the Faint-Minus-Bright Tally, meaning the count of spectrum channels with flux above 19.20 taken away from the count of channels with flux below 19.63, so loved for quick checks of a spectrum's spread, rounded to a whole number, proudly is -1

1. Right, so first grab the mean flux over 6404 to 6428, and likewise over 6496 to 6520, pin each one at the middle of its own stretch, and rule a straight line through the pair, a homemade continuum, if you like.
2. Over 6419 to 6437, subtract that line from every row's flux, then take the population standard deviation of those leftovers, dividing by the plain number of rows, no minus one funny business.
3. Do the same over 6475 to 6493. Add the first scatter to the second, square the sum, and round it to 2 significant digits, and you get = 1.1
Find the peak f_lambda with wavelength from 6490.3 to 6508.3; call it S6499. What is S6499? 18.9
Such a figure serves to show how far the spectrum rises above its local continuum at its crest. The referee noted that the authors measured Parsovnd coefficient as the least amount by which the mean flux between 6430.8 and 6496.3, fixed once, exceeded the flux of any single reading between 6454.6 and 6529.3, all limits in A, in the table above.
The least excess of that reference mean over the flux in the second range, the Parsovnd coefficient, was -1.58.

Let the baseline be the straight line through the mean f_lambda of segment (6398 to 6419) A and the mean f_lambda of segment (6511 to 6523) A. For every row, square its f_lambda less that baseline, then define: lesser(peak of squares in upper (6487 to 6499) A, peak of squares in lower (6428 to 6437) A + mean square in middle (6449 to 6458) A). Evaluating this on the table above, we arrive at 1.8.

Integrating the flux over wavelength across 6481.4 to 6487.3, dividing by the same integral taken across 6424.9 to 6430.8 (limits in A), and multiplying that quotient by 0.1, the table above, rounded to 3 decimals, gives 0.090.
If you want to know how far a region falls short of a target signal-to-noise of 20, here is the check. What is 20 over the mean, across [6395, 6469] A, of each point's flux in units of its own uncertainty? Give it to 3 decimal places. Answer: 0.436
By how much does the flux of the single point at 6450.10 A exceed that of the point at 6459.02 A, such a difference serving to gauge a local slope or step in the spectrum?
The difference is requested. -1.0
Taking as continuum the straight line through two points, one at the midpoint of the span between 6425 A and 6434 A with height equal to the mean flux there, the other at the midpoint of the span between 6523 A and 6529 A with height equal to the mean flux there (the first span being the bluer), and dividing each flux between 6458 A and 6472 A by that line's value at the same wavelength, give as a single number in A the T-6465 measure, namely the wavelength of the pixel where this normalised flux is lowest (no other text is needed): 6461.99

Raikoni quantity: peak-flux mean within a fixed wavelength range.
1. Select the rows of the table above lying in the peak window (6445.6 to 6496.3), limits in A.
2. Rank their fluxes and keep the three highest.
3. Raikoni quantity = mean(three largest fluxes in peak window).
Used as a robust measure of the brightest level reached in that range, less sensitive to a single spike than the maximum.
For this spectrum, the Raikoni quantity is 20.3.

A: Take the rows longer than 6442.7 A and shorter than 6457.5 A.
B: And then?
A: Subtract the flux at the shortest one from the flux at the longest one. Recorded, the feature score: 0.30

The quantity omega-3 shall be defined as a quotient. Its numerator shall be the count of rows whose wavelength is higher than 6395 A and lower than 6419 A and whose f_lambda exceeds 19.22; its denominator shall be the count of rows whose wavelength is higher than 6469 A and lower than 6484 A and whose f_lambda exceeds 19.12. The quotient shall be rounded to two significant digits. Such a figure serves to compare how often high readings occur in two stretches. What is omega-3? 0.75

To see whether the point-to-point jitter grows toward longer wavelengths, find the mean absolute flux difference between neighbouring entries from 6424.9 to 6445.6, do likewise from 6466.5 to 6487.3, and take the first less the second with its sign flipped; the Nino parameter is 0.03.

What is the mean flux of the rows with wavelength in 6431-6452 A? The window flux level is 19.2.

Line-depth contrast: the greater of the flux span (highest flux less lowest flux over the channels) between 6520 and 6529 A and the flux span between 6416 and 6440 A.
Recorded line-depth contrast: 2.3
